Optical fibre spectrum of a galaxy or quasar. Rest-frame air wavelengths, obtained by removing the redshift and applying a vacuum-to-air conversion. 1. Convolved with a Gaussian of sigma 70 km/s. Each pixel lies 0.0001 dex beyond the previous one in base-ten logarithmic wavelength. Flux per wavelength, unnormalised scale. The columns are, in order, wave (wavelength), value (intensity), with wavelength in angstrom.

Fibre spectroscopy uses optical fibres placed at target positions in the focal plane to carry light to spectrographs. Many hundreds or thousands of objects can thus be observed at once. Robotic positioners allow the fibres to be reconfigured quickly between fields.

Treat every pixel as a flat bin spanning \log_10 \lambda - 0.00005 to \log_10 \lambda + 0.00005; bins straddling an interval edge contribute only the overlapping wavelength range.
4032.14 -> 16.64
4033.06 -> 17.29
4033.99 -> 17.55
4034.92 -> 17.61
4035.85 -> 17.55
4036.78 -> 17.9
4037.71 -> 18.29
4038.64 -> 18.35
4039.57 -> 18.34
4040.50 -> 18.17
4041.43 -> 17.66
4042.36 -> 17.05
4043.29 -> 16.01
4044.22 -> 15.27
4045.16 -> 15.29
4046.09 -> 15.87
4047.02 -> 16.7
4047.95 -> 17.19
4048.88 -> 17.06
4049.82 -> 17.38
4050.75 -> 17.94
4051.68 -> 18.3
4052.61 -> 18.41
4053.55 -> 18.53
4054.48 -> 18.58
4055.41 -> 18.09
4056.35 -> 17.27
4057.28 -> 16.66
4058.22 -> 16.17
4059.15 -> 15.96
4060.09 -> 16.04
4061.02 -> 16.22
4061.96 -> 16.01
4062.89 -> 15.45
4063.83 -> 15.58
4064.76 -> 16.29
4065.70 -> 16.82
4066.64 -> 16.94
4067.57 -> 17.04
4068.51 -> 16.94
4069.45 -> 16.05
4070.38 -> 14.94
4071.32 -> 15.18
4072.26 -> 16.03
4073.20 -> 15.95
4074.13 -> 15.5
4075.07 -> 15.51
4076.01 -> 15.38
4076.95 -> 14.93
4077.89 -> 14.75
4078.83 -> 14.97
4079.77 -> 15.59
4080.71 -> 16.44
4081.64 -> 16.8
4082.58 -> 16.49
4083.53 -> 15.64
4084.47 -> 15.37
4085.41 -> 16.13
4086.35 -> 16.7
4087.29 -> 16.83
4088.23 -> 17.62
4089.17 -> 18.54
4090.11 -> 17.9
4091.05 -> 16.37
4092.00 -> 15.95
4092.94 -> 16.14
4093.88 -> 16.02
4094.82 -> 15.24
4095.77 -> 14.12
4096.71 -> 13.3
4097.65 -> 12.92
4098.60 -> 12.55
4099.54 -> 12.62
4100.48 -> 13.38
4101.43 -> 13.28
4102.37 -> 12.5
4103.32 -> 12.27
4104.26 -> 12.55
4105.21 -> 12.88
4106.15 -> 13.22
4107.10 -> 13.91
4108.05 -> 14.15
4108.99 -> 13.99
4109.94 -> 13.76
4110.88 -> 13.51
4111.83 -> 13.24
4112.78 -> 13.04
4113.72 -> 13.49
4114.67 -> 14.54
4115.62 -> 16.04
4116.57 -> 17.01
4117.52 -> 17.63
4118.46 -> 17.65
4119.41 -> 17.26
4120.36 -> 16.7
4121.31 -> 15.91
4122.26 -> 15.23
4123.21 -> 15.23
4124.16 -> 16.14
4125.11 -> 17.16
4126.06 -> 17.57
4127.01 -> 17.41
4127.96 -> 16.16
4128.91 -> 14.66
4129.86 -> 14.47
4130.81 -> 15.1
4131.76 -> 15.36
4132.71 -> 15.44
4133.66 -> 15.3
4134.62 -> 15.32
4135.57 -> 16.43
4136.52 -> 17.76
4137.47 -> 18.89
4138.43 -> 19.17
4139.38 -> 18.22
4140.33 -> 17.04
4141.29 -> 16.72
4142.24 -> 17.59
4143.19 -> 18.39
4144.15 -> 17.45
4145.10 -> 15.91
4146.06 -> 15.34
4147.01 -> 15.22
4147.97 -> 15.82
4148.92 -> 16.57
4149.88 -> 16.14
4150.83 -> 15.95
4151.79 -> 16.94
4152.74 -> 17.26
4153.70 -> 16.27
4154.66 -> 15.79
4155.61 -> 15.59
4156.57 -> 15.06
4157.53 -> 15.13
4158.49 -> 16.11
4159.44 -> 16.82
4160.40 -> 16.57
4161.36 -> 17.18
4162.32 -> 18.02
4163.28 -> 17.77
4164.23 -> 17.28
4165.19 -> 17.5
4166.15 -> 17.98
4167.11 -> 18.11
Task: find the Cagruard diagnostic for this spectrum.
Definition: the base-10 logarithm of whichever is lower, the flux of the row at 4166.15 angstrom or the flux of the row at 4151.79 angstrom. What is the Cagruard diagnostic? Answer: 1.23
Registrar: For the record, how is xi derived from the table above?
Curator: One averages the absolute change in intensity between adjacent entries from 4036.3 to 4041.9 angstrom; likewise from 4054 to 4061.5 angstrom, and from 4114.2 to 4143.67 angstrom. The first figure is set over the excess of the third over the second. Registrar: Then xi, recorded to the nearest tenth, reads 0.9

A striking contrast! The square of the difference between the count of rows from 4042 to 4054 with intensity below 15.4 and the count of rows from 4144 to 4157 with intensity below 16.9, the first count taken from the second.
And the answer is 81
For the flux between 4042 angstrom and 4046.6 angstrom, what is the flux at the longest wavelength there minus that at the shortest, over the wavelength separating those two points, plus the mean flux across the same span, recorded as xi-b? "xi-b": 15.6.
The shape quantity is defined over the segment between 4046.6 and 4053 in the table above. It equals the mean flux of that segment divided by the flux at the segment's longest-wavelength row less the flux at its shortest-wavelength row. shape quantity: 10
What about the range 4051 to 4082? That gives -11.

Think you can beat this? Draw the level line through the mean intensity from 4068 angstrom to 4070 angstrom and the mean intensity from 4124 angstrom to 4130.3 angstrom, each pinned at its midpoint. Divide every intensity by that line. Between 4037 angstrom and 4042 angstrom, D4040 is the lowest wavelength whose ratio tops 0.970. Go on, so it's 4037.71 angstrom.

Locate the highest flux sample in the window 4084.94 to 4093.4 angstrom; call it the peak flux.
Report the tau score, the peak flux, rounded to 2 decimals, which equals 18.54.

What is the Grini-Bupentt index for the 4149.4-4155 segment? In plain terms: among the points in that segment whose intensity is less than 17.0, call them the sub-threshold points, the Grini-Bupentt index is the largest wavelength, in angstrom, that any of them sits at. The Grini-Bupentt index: 4154.66 angstrom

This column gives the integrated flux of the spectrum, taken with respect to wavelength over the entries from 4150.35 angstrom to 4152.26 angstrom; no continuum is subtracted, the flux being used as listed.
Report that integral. 31.4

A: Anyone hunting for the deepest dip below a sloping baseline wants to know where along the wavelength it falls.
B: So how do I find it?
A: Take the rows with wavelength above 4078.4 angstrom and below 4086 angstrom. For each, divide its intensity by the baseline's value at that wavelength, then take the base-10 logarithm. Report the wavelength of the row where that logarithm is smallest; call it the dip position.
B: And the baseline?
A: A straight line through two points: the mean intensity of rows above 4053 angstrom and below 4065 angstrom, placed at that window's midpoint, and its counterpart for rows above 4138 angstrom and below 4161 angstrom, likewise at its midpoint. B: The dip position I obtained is 4078.83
